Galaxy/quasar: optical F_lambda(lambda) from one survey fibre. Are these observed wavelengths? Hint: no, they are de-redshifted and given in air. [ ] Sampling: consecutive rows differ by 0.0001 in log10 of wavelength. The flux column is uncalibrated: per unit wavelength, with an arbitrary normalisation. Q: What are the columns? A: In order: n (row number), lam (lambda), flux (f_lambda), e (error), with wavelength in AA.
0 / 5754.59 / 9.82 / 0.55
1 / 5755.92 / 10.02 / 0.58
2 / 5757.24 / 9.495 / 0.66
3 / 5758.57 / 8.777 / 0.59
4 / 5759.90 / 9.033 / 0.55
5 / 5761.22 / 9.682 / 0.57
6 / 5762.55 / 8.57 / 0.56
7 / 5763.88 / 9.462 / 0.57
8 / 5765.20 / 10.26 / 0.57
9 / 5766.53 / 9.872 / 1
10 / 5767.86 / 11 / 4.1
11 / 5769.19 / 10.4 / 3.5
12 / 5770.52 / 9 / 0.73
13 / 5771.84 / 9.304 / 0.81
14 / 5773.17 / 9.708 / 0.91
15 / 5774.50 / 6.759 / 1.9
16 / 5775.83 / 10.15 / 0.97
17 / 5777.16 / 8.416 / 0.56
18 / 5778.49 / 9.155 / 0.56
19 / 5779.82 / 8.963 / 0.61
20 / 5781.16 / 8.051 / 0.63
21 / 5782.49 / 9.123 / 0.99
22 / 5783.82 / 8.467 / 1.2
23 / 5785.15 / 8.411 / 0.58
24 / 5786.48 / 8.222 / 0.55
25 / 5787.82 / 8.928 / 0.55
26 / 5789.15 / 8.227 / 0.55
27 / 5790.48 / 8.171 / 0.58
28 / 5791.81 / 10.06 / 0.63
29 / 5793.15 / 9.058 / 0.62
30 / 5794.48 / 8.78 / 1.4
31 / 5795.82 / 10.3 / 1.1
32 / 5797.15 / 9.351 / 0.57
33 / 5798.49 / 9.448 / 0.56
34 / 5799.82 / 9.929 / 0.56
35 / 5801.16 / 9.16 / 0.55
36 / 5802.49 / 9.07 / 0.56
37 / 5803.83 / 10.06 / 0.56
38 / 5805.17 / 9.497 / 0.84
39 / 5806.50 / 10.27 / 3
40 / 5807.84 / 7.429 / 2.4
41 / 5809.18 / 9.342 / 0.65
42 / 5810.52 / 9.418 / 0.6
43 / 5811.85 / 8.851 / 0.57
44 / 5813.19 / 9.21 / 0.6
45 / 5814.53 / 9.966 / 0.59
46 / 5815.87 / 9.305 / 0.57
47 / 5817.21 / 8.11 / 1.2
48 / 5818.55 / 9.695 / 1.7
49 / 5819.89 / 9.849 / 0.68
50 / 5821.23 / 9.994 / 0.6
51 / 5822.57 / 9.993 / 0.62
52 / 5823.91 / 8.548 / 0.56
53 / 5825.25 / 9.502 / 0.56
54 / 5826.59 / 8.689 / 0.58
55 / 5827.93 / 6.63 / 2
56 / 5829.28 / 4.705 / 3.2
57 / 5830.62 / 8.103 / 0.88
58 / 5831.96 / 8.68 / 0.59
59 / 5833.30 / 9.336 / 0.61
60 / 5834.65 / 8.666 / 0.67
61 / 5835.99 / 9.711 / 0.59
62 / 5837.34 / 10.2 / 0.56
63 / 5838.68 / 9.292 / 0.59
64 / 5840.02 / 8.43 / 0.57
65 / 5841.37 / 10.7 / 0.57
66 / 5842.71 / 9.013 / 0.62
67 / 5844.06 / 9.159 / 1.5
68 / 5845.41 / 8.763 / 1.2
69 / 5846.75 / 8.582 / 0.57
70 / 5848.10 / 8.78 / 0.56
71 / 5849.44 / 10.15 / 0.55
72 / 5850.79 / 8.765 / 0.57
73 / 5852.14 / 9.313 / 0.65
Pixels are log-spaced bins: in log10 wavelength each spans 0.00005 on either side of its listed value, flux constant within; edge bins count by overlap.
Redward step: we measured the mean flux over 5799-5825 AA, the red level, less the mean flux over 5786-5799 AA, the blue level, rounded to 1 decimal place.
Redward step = 0.3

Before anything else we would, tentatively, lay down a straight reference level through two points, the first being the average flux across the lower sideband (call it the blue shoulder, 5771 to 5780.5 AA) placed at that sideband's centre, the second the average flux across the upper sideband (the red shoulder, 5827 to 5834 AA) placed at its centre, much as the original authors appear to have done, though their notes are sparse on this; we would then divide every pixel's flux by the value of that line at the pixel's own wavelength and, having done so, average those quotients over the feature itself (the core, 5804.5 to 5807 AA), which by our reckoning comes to 1.21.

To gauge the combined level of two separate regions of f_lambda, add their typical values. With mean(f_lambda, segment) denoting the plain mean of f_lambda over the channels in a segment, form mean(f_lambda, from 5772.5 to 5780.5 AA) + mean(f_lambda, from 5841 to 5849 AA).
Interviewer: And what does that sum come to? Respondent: 18.0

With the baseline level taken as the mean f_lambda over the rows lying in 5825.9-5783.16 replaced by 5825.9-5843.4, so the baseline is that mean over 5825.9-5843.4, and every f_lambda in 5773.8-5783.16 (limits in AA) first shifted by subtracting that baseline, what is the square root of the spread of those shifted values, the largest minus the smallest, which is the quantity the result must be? 1.84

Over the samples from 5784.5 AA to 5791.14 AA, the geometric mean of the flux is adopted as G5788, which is 8.4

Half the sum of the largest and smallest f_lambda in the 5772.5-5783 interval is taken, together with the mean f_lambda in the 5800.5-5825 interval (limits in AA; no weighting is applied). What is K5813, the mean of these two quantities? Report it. 8.9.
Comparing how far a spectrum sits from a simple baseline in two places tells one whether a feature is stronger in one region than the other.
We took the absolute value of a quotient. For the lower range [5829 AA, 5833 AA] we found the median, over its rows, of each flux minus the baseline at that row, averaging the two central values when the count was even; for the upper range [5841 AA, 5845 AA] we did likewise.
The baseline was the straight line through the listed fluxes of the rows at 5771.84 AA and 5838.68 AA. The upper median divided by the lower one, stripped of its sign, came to 0.1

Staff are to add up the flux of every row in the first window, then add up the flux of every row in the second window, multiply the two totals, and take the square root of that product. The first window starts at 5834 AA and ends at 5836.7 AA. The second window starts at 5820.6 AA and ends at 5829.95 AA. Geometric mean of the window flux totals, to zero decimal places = 33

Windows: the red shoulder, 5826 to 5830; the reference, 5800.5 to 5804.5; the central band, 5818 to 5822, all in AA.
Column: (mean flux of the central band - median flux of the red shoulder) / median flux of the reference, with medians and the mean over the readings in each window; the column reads 0.35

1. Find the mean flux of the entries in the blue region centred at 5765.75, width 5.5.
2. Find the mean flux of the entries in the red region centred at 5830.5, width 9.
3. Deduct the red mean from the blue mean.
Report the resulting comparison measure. 2.3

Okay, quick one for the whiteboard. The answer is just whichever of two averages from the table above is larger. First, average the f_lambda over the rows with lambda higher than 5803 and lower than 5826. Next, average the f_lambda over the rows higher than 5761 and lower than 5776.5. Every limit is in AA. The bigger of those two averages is 9.51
